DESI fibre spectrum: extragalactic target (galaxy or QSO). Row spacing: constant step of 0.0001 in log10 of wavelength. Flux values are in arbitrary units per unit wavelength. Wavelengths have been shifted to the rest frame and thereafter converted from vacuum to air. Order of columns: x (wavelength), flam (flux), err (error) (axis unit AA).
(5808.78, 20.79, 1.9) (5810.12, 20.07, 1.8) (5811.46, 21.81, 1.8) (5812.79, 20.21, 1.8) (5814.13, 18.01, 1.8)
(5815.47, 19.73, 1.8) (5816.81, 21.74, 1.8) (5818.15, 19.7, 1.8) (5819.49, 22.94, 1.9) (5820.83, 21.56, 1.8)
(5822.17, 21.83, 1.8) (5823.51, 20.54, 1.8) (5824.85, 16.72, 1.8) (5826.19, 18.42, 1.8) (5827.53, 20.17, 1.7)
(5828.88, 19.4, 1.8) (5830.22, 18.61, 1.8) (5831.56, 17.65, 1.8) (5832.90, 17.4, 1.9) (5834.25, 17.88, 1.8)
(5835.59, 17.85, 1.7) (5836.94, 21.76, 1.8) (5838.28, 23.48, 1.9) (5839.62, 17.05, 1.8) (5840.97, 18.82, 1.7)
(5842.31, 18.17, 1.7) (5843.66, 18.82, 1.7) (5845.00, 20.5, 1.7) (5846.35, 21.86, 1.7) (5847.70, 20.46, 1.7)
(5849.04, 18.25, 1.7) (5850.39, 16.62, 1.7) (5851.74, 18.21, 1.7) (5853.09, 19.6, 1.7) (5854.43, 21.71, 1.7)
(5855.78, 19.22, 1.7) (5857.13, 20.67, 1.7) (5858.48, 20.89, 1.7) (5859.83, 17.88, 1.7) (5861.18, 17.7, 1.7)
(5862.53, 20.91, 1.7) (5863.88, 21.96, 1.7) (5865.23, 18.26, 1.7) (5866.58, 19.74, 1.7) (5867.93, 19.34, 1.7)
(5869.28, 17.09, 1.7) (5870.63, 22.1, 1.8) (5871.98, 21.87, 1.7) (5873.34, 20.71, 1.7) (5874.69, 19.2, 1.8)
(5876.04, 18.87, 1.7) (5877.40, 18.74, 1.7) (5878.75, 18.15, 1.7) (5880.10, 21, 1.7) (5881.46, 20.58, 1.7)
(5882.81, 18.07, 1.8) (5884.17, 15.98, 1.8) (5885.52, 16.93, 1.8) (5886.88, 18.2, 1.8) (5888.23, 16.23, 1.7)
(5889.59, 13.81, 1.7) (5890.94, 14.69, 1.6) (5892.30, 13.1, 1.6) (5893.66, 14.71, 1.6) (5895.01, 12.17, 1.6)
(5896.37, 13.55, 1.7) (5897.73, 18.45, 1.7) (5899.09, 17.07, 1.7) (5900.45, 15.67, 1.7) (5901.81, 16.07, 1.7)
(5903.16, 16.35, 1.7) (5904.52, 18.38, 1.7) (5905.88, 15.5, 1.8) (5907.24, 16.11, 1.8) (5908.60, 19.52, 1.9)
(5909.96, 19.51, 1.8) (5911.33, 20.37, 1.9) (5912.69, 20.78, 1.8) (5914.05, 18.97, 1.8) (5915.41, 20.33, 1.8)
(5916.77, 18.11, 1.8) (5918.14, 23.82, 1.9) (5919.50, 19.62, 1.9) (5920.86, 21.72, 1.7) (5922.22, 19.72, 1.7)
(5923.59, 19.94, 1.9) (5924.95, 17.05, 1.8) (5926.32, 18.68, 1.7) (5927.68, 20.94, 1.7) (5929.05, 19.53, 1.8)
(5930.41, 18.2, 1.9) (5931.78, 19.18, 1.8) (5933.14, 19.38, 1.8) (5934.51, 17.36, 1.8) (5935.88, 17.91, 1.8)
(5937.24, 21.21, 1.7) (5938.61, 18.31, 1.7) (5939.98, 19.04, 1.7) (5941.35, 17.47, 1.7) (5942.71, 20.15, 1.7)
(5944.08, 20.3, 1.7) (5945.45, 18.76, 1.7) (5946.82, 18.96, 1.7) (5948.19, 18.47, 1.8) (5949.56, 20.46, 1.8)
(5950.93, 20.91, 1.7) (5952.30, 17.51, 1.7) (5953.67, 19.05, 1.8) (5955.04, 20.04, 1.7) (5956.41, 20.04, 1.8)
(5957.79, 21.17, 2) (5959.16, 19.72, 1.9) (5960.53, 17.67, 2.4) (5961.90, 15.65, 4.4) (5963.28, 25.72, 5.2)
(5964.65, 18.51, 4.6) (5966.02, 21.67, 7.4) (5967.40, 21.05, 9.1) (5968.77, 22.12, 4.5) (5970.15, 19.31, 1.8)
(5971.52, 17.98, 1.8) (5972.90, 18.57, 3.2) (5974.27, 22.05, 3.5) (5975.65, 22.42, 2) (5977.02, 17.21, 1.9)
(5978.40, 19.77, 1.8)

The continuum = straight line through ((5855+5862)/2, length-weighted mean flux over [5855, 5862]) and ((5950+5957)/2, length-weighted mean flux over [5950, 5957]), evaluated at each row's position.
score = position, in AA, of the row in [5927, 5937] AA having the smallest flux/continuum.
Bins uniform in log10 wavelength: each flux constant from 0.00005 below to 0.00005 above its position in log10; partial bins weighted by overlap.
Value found 5934.51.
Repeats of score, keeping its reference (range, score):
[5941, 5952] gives 5941.35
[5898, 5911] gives 5905.88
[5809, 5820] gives 5814.13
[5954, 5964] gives 5961.90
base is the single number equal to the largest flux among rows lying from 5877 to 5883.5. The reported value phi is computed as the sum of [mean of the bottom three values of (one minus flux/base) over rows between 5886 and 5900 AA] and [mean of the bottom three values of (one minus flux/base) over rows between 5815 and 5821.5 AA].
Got 0.10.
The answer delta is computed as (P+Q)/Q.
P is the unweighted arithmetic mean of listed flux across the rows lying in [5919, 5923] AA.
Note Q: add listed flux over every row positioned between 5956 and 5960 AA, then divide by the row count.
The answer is 2.00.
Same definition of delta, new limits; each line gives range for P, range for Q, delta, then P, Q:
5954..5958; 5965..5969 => 1.94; 20.4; 21.6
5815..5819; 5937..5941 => 2.04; 20.4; 19.5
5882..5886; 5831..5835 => 1.96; 17.0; 17.6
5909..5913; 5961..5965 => 2.01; 20.2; 20.0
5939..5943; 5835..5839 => 1.90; 18.9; 21.0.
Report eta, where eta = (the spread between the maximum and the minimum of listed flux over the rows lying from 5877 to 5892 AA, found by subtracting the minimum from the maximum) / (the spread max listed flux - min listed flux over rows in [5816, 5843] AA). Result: 1.1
